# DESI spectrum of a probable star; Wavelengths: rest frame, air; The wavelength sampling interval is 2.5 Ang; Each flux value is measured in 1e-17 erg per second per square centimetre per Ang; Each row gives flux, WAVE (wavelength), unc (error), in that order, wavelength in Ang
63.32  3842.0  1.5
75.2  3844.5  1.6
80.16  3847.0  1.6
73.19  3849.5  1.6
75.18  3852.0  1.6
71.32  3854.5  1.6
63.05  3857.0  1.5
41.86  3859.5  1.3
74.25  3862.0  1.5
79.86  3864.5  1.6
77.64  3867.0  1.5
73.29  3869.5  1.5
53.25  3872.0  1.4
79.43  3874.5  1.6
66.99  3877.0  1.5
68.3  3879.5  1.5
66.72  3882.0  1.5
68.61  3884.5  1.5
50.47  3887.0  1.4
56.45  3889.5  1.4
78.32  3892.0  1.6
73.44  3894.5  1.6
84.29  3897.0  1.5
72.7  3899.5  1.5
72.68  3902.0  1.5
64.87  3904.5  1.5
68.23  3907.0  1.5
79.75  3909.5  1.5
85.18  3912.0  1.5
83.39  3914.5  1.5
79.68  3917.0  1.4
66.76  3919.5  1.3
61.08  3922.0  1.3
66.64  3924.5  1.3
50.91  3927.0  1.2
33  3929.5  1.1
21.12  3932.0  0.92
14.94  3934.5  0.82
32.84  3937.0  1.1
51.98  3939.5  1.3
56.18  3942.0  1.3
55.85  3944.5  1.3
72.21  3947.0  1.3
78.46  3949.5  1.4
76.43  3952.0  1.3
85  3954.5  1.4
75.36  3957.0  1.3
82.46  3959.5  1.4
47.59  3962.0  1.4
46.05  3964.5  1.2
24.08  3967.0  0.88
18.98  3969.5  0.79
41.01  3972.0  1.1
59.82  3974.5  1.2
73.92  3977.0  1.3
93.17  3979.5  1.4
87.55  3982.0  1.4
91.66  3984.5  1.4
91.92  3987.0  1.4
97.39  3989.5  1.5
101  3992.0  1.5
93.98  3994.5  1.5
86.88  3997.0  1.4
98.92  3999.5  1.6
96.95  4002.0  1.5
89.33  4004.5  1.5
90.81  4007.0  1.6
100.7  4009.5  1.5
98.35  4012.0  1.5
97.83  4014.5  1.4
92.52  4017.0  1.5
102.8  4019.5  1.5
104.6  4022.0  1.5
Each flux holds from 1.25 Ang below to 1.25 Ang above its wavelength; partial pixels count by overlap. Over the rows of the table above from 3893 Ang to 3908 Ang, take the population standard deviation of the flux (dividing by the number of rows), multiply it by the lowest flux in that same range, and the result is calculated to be 389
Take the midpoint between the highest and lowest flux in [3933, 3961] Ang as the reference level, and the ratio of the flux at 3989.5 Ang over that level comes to 1.9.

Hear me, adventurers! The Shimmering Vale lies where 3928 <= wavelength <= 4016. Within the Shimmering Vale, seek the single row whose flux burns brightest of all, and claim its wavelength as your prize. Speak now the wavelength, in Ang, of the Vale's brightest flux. 3992.0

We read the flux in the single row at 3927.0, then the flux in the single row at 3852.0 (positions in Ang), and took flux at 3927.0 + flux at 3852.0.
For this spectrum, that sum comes 126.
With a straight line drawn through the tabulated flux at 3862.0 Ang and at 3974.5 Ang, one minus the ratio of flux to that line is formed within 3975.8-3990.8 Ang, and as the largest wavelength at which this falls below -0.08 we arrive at 3989.5 Ang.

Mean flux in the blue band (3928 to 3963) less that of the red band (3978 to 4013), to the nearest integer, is -38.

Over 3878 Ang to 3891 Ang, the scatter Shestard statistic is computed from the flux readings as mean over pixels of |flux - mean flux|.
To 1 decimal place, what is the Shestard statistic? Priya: 6.9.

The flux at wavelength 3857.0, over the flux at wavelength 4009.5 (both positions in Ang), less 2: -1.4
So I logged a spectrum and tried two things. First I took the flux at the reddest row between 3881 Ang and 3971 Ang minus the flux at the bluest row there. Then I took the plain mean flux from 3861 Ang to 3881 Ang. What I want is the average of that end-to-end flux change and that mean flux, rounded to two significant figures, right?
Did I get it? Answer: 12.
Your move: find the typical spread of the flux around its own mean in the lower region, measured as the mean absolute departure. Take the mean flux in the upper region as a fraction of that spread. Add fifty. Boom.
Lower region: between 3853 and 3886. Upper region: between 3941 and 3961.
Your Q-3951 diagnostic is 59.8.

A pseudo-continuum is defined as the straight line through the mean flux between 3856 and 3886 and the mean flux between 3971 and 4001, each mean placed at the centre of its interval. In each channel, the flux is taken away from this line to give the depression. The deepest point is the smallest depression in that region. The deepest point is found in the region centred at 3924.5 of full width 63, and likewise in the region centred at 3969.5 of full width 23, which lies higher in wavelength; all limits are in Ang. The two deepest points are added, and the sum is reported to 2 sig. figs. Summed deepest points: -22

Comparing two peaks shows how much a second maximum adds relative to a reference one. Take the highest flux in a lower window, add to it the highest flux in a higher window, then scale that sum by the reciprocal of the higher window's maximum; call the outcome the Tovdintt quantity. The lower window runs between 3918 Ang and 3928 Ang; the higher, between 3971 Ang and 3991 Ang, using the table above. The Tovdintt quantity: 1.69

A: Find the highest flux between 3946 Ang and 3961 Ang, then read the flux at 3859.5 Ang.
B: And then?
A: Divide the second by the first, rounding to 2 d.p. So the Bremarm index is 0.49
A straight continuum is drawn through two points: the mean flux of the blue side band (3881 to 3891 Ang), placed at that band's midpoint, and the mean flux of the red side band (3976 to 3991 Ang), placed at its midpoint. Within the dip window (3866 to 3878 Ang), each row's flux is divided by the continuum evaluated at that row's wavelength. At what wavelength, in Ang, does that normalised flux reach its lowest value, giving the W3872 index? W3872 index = 3872.0 Ang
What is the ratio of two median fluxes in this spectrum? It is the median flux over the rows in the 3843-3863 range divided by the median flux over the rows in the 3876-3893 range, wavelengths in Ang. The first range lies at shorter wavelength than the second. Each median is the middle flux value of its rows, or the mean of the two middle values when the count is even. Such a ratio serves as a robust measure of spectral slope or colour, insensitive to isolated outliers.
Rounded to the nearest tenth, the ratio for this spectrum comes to 1.1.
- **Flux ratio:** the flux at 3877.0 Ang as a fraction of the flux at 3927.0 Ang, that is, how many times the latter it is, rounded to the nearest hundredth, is 1.32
